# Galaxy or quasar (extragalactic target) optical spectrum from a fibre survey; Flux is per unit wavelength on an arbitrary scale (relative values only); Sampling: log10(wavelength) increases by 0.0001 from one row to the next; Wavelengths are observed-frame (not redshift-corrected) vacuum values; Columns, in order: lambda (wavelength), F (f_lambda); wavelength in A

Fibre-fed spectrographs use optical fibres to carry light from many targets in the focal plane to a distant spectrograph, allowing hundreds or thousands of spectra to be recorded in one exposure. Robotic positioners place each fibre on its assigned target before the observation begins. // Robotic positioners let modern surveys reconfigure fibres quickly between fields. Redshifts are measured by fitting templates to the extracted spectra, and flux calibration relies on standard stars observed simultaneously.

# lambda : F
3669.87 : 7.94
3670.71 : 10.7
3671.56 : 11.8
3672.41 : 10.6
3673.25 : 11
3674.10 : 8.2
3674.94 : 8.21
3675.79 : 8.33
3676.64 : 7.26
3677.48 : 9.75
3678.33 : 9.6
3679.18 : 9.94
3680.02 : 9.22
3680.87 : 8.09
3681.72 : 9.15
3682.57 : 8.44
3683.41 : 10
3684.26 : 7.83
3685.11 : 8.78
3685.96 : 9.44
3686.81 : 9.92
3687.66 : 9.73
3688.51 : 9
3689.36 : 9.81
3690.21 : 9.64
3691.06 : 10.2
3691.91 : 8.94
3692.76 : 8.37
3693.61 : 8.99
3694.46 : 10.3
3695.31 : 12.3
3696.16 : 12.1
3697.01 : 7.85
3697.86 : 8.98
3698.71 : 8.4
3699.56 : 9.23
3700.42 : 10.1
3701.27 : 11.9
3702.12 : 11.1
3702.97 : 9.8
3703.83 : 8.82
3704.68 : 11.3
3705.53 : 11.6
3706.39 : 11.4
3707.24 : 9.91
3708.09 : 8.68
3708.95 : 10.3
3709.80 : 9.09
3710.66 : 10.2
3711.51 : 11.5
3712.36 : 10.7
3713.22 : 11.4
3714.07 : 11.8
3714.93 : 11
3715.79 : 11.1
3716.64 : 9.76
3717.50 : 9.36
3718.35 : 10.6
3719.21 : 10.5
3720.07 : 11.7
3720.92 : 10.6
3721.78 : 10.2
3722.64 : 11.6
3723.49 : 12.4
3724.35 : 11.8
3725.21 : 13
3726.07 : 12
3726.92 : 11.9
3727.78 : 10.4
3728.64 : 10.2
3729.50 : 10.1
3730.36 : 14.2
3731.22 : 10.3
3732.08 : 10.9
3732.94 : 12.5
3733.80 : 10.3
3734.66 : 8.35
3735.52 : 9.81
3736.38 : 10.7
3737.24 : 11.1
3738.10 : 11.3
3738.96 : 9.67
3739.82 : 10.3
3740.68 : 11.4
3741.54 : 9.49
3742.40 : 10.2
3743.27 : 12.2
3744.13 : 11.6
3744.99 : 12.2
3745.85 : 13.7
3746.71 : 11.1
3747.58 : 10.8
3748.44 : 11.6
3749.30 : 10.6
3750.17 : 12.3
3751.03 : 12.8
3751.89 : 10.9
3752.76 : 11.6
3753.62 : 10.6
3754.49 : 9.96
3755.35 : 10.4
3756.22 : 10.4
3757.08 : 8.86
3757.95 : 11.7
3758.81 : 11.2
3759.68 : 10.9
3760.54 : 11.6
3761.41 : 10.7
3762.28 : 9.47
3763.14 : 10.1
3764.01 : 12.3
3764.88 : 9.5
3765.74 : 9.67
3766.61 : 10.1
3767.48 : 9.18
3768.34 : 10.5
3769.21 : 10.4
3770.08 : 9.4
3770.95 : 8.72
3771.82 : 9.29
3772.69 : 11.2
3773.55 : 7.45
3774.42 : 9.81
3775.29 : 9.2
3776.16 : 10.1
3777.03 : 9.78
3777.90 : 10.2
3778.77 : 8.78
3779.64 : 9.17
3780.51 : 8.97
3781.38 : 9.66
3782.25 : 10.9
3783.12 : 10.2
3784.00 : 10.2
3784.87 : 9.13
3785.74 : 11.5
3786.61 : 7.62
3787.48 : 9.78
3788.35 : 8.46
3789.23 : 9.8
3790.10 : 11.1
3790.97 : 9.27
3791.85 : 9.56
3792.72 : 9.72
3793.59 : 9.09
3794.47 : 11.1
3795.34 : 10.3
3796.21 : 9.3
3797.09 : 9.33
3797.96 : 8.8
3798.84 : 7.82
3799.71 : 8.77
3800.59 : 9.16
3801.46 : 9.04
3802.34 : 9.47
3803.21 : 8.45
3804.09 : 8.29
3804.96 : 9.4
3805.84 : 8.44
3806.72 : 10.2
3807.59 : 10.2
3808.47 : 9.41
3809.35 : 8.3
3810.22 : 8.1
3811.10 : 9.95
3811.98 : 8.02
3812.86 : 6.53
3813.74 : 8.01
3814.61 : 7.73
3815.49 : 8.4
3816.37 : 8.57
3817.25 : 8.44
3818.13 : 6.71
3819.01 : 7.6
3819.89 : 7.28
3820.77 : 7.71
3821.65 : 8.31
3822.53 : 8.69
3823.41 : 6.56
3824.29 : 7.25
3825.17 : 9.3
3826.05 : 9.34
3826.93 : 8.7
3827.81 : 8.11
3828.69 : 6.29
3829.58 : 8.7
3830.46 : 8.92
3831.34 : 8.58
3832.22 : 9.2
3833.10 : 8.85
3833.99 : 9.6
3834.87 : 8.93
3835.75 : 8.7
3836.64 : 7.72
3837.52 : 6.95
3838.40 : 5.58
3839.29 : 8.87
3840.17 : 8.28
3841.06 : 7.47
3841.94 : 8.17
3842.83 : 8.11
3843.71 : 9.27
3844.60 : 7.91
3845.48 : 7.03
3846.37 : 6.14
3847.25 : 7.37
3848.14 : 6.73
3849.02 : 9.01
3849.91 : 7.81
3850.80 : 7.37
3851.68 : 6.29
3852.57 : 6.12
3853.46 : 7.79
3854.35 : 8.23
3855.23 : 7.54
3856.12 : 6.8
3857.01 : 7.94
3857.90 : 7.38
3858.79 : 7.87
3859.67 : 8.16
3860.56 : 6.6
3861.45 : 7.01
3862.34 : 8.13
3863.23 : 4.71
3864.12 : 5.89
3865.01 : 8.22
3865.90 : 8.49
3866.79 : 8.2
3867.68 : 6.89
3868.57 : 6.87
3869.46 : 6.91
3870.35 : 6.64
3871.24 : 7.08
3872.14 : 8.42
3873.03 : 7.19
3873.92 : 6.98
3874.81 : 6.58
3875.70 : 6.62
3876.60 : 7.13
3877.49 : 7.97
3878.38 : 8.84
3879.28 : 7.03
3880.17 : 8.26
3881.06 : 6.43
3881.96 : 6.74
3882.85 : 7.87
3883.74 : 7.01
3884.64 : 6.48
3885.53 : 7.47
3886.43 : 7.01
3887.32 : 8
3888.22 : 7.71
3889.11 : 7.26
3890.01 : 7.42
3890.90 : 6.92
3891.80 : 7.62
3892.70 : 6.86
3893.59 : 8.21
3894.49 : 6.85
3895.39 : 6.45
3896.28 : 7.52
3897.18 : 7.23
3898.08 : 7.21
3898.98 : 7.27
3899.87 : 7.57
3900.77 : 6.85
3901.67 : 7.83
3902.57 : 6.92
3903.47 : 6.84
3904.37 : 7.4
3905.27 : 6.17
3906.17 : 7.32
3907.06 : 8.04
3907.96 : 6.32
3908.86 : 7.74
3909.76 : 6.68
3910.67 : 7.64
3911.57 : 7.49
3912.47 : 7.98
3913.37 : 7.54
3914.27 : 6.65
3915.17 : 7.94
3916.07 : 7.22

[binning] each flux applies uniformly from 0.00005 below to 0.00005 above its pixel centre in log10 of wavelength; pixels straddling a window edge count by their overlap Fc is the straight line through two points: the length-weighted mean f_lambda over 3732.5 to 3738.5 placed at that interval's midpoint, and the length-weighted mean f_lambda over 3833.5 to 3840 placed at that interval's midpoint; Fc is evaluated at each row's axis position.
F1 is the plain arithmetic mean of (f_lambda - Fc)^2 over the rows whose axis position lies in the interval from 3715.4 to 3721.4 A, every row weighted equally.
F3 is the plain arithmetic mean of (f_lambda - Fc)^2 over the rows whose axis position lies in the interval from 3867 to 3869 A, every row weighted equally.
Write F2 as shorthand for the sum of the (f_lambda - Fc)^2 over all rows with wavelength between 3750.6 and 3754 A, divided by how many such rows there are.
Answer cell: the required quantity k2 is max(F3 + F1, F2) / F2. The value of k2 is 1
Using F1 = 0.8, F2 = 2.4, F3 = 0.16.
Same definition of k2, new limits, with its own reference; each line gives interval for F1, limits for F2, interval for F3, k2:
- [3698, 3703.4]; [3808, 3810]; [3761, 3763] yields 12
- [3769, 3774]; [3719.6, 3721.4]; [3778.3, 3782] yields 5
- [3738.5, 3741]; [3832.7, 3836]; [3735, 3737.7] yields 1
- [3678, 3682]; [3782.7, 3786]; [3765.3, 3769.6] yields 5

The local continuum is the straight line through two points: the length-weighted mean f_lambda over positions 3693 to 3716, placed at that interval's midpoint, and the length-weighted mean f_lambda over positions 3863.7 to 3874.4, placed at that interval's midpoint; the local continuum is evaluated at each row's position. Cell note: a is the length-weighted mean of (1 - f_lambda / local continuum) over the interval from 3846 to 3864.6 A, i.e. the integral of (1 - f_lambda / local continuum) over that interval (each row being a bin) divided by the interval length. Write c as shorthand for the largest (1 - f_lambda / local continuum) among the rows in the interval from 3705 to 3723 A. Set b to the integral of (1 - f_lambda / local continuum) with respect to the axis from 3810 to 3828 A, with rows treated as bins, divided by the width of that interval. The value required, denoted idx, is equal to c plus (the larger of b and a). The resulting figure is 0.21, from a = 0.05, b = 0.02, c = 0.16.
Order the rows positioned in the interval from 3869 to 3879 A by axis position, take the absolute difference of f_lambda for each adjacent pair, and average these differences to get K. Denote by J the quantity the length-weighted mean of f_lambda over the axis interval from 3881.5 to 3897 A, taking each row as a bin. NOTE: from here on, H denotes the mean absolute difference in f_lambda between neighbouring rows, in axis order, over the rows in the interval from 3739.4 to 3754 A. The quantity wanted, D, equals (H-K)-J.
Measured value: -6.7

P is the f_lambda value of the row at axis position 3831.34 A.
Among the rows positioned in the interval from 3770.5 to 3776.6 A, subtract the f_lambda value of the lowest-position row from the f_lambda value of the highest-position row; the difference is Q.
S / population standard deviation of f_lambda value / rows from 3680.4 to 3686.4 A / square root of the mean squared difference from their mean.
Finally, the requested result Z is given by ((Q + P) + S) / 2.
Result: 5.3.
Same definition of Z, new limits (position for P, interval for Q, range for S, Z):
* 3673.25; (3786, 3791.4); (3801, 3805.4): 6.6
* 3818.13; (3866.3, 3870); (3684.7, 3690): 2.9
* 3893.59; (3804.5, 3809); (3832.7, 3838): 4.5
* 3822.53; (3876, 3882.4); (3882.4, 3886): 4.4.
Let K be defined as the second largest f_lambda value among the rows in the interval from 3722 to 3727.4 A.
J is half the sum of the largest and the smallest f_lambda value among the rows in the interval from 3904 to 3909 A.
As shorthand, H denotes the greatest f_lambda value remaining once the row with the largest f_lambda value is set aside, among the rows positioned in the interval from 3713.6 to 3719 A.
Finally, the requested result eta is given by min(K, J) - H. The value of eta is -4.0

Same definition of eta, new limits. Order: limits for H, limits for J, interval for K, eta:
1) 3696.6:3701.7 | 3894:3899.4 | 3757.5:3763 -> -3.1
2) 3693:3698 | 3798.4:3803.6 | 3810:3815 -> -4.0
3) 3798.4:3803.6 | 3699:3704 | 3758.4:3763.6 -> 1.2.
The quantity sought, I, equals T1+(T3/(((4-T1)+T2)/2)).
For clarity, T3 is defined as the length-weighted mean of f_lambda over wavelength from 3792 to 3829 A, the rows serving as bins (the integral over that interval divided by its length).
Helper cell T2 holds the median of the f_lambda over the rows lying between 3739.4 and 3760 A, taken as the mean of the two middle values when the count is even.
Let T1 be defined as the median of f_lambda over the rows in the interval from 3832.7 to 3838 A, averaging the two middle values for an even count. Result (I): 11.5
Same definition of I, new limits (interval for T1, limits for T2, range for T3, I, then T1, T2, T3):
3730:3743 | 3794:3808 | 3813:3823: 15.7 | 10.3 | 9.2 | 7.9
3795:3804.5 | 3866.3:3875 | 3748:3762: 20.6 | 9.0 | 6.9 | 11.0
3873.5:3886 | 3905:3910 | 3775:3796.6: 11.9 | 7.0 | 7.0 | 9.7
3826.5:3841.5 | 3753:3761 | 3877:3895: 11.2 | 8.7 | 10.6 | 7.4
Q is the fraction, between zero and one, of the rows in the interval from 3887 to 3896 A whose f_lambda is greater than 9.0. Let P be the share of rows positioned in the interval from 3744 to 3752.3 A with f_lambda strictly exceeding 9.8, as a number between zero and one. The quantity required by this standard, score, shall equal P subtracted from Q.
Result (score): -1.00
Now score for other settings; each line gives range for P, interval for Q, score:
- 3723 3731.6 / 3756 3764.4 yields -0.10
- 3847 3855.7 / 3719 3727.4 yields 1.00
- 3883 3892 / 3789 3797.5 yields 1.00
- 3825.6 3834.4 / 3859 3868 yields 0.00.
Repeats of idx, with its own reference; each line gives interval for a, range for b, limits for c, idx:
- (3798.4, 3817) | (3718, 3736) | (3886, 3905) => 0.03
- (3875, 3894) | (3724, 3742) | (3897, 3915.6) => 0.03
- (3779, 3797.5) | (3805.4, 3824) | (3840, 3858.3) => 0.22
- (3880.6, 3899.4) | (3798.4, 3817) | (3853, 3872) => 0.34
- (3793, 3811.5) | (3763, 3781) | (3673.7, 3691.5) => 0.27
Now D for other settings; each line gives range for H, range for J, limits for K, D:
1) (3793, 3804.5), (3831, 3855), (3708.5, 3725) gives -8.0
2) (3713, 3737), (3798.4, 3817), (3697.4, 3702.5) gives -8.5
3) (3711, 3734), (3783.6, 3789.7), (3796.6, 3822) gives -9.2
